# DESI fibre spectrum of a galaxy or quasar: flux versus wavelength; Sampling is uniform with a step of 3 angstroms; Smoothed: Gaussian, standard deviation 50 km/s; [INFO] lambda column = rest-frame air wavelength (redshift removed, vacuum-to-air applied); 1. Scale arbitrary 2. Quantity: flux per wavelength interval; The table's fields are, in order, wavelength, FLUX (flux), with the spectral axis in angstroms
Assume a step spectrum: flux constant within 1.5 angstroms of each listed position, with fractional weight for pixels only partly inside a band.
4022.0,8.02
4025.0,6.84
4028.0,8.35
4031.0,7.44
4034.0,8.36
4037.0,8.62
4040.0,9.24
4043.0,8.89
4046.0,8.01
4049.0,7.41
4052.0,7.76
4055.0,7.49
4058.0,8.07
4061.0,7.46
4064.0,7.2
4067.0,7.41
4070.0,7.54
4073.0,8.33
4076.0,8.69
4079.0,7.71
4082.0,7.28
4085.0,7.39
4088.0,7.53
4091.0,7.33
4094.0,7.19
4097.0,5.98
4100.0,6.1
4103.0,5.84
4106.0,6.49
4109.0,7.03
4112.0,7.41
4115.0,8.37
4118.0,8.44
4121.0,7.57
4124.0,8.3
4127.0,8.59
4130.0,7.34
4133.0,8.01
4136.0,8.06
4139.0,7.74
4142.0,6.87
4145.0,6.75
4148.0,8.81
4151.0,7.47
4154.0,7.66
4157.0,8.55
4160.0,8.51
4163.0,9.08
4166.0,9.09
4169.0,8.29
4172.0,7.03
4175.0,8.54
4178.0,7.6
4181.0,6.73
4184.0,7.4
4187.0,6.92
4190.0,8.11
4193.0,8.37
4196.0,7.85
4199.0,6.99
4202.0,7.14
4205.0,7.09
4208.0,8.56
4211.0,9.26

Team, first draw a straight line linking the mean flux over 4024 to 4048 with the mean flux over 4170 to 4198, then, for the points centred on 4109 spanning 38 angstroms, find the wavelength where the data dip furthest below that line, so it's 4103.0 angstroms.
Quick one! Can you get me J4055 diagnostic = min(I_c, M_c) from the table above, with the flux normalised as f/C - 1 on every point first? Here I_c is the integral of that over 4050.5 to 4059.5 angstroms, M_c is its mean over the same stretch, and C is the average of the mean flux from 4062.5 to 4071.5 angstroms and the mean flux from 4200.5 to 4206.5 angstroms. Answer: 0.07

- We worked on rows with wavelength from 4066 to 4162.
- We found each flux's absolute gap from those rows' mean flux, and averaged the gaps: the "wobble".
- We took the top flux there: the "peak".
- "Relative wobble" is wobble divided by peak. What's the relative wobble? 0.069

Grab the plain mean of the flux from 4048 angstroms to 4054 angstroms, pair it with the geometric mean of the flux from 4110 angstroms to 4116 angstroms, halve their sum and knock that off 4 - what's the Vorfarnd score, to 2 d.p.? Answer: -3.73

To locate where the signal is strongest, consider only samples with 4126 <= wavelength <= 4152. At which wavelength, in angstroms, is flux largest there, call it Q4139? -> 4148.0 angstroms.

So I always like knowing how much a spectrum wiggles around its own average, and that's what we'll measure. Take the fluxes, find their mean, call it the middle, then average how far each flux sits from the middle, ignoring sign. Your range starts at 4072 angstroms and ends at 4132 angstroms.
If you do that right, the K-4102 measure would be 0.65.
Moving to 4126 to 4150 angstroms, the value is 0.60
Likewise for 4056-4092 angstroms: 0.36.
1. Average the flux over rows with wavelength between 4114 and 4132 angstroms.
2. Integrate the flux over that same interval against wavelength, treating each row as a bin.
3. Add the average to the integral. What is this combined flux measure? 154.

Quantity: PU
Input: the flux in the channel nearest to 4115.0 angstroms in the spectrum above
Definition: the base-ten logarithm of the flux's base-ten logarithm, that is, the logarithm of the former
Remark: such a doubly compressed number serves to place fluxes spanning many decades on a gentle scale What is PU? -0.035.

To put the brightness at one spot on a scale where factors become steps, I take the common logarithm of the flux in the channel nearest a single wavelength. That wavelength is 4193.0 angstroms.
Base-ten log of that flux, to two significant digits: 0.92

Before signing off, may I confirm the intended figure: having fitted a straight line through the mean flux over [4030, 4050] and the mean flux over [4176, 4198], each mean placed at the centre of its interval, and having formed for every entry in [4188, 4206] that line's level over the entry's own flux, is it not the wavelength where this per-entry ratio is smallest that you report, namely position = 4193.0 angstroms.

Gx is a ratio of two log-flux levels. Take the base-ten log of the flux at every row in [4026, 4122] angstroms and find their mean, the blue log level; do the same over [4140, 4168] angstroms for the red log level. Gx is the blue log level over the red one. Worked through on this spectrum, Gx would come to 0.97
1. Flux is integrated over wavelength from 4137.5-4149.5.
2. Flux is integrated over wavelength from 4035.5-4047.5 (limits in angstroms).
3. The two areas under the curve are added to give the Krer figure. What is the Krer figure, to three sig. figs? 195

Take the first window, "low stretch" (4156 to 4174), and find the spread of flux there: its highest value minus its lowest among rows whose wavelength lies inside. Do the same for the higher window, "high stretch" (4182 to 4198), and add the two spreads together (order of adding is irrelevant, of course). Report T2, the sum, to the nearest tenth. 3.5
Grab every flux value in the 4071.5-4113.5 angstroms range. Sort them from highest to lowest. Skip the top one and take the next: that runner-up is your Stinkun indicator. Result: 8.33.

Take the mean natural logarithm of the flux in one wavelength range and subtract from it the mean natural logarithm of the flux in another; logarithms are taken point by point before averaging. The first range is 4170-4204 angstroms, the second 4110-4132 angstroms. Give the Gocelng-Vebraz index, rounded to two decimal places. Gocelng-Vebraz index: -0.06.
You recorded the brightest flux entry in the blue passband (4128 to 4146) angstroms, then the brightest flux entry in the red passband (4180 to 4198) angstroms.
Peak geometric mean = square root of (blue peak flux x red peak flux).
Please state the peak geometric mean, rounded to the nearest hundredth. 8.21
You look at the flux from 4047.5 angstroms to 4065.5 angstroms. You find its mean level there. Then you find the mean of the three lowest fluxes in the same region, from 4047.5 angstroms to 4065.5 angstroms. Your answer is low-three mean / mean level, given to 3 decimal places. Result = 0.972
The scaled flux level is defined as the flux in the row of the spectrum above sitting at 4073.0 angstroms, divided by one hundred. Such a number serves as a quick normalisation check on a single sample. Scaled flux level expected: 0.083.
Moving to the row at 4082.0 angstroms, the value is 0.073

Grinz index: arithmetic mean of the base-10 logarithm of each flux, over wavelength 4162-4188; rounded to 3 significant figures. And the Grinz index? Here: 0.892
